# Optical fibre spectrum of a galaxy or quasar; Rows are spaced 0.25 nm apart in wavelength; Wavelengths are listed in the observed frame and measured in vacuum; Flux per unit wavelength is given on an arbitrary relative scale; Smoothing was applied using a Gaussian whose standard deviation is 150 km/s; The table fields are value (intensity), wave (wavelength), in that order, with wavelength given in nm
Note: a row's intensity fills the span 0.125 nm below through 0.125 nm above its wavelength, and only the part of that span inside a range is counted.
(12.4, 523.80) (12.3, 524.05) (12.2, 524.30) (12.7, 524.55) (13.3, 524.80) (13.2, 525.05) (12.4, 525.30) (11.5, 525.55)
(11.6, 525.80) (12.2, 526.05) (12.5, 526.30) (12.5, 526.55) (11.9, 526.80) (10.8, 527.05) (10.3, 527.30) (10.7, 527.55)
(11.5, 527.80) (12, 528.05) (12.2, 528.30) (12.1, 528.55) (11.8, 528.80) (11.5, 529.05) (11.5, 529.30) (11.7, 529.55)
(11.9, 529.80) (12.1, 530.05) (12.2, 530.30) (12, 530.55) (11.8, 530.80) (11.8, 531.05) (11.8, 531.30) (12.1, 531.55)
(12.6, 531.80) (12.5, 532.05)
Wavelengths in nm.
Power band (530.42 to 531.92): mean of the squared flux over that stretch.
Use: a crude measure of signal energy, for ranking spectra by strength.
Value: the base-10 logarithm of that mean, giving 2.16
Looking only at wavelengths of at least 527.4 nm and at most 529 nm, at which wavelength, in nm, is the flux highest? 528.30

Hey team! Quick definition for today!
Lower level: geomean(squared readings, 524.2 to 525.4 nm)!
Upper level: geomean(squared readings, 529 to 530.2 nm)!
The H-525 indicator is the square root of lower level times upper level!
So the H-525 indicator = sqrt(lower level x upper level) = 150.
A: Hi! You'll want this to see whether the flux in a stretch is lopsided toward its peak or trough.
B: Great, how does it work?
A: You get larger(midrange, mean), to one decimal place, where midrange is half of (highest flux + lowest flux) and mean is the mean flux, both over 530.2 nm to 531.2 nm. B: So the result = 12.0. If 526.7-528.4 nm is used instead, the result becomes 11.3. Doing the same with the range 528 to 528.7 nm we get 12.1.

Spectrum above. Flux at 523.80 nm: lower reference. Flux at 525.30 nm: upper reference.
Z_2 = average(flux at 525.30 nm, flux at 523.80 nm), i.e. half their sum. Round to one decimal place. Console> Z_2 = 12.4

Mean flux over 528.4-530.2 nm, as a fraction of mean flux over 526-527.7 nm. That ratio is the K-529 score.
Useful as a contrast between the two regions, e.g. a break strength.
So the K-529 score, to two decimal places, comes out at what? 1.02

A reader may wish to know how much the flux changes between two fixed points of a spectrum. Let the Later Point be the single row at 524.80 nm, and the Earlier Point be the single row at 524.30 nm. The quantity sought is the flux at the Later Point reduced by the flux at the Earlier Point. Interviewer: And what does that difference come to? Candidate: 1.1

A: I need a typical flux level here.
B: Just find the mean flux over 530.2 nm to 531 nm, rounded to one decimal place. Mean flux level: 12.0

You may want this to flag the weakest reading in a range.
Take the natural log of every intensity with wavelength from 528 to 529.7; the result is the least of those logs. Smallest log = 2.44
